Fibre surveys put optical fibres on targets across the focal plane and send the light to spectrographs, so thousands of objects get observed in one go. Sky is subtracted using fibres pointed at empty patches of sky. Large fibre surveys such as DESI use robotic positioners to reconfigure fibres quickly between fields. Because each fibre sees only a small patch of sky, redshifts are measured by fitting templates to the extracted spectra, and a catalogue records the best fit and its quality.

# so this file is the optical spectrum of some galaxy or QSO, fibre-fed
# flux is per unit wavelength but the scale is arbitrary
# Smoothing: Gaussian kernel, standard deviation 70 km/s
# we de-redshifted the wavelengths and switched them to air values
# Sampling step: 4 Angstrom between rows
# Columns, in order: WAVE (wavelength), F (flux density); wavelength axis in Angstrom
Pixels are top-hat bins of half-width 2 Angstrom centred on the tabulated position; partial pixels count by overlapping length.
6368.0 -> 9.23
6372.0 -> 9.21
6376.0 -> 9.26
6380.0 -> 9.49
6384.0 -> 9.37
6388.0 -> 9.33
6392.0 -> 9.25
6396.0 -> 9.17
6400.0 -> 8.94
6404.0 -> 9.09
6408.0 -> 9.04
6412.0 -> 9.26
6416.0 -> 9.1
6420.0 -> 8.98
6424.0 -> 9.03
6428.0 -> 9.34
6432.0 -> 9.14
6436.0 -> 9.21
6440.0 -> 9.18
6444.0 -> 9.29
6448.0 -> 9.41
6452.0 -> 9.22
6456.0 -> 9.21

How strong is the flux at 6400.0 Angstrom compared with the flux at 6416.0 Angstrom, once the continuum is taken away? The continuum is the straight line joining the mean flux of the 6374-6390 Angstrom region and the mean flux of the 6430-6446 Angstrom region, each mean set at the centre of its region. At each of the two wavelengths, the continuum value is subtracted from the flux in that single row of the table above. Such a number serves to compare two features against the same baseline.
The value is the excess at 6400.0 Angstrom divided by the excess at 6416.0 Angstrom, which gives 2.2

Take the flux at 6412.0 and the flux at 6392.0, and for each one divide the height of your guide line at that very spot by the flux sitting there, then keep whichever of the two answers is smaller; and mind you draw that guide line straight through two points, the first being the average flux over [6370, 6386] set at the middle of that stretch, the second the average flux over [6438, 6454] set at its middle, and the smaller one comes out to 1.00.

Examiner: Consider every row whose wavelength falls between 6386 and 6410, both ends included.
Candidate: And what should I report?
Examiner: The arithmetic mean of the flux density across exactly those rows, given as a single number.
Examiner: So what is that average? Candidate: 9.14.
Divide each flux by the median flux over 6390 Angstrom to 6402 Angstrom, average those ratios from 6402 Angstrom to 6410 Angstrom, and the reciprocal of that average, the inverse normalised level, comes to 1.01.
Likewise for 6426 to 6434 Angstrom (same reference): 0.99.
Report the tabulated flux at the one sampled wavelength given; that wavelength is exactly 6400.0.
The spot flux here 8.94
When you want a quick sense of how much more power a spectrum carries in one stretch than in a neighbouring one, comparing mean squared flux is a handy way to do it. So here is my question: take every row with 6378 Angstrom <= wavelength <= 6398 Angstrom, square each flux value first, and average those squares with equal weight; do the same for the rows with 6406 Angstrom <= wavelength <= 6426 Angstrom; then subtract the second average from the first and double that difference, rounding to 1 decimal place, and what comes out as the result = 8.8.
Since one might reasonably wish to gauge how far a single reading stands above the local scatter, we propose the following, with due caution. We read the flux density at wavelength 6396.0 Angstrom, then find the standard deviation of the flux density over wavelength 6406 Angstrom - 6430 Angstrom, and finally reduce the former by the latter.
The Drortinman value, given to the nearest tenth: 9.0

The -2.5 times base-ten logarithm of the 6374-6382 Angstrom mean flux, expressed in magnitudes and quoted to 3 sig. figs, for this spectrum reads -2.43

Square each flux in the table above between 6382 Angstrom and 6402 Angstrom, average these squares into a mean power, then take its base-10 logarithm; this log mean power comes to 1.93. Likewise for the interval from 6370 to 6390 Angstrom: 1.94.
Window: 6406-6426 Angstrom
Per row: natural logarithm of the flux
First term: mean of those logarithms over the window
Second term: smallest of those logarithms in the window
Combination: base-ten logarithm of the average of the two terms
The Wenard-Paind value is 0.343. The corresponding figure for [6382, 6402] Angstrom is 0.343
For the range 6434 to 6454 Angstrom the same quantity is 0.347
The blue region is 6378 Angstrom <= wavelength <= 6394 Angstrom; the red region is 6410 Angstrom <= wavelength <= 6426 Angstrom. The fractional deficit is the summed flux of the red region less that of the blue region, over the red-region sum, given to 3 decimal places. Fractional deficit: -0.029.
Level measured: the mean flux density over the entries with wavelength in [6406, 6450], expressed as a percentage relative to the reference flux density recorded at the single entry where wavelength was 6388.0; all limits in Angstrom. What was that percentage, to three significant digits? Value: 98.4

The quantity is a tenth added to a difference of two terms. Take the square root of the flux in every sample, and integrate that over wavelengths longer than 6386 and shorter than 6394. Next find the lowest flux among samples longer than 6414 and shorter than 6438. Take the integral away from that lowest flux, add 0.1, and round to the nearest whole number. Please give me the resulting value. -15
